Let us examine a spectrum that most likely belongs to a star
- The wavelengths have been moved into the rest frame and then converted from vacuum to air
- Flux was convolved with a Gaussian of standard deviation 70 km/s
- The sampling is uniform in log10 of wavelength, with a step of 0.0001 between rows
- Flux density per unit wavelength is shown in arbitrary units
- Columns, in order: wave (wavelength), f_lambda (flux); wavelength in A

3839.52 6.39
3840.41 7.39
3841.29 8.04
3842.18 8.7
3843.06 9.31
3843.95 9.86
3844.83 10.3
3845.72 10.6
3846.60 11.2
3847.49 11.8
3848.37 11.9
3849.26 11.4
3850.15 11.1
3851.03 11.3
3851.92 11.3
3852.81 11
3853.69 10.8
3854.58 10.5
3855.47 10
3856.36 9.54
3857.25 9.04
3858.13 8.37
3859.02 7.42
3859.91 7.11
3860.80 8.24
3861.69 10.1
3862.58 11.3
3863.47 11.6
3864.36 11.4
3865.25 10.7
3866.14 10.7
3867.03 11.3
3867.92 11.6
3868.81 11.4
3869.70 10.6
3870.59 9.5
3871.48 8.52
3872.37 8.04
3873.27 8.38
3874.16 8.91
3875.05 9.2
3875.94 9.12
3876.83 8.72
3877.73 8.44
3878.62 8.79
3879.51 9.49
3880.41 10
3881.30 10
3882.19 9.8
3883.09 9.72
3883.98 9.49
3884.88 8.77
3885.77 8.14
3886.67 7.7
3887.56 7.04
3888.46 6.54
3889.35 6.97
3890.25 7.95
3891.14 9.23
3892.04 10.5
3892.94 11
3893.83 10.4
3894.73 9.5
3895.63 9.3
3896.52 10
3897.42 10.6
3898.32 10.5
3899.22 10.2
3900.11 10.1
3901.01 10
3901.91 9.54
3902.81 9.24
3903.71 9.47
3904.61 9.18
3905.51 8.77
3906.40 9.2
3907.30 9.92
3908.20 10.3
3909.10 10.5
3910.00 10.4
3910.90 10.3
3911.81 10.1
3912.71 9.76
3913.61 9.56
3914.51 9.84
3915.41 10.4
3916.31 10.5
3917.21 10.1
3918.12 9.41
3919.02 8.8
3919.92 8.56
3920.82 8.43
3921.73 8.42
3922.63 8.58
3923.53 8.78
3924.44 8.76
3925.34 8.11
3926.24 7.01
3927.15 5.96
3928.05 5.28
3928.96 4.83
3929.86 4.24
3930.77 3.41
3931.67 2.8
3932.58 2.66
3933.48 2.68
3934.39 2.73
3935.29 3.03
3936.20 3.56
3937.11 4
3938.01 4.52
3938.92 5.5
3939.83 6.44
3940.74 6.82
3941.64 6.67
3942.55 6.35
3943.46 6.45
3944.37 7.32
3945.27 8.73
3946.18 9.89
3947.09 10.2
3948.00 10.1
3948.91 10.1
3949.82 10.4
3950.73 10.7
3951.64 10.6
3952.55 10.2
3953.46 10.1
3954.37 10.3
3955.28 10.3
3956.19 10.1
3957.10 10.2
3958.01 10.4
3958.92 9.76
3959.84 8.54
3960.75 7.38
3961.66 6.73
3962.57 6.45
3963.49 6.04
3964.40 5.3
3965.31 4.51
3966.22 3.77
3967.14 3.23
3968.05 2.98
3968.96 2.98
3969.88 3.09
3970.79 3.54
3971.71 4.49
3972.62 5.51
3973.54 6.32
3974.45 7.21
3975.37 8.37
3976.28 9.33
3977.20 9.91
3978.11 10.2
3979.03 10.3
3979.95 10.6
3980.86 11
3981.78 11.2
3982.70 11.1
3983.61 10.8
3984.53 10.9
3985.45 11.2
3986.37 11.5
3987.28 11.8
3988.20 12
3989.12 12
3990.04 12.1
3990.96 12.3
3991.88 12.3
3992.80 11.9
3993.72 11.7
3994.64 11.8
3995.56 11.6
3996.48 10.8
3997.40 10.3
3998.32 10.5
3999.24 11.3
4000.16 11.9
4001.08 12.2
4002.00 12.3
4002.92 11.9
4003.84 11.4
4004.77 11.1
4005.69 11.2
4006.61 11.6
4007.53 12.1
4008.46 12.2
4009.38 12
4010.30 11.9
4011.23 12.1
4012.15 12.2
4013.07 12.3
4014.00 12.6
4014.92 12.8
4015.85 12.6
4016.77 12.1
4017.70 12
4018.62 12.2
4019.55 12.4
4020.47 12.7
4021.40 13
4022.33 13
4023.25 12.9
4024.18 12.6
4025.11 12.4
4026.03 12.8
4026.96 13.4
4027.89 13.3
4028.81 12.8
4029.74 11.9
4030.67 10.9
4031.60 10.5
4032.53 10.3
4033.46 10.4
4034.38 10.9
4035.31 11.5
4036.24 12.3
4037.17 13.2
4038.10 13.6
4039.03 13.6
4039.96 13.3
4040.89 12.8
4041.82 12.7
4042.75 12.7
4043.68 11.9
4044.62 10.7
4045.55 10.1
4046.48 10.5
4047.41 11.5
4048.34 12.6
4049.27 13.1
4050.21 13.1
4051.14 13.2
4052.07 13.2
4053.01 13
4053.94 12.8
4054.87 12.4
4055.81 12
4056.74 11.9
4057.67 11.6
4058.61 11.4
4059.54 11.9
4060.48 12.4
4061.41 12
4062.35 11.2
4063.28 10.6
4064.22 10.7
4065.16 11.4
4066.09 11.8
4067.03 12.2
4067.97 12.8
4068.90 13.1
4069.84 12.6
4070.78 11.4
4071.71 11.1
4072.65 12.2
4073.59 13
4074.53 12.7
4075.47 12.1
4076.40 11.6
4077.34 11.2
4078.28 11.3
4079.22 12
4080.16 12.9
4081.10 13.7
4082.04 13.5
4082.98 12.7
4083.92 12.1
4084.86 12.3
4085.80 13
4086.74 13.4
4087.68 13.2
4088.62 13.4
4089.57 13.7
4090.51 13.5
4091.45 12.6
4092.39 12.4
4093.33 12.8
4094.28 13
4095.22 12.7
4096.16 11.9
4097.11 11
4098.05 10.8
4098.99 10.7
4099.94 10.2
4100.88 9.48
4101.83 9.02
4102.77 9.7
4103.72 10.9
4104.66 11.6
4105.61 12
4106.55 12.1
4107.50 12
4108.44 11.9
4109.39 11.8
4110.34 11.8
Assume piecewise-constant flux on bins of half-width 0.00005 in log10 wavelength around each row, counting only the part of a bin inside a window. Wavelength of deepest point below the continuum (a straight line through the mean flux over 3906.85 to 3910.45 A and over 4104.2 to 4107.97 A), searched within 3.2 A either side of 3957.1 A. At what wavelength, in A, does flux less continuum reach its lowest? 3959.84 A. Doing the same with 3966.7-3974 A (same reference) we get 3968.96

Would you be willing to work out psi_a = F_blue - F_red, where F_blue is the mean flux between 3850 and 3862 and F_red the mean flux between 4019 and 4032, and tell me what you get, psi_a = -2.8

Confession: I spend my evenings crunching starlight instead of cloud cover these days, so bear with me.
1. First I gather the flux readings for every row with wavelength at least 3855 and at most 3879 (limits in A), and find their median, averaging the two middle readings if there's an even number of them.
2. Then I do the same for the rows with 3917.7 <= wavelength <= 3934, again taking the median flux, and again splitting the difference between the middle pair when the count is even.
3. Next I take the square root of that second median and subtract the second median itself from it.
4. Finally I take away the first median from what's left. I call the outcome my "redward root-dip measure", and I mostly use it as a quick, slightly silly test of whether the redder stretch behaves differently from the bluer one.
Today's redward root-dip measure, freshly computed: -14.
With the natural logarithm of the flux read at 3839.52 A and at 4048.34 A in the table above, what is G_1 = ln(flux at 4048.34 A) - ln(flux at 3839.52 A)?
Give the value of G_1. 0.7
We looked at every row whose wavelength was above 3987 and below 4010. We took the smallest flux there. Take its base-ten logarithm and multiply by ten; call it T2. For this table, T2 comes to 10.1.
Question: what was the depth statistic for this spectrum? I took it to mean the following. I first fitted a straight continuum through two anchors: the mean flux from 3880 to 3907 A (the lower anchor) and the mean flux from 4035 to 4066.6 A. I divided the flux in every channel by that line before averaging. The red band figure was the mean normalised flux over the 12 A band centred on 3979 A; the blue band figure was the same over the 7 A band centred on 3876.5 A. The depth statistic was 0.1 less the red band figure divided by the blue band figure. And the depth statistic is -0.81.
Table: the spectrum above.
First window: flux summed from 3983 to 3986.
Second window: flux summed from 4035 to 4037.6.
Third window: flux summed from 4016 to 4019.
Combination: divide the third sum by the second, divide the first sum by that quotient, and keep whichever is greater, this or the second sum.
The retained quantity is 37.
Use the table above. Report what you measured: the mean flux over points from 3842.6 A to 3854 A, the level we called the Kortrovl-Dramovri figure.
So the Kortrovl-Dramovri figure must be 10.9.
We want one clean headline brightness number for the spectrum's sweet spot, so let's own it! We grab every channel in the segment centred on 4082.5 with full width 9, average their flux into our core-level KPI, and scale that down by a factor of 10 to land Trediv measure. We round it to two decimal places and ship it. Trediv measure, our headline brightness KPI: 1.27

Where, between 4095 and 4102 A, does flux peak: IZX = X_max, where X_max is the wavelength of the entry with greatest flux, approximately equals 4095.22 A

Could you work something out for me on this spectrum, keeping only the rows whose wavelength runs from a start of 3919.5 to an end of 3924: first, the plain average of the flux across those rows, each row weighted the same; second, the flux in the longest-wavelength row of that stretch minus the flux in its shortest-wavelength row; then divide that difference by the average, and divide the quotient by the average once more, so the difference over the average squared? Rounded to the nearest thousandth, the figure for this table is 0.003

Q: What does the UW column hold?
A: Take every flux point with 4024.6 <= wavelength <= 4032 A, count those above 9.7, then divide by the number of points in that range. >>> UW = 1.0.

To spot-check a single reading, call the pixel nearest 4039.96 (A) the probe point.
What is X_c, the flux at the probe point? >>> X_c 13.3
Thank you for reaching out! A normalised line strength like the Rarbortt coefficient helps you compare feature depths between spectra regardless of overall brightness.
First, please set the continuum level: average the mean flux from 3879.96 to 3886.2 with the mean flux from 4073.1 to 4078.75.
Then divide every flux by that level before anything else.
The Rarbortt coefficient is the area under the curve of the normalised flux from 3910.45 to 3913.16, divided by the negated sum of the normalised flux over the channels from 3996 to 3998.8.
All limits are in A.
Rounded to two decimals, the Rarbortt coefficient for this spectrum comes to -0.86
